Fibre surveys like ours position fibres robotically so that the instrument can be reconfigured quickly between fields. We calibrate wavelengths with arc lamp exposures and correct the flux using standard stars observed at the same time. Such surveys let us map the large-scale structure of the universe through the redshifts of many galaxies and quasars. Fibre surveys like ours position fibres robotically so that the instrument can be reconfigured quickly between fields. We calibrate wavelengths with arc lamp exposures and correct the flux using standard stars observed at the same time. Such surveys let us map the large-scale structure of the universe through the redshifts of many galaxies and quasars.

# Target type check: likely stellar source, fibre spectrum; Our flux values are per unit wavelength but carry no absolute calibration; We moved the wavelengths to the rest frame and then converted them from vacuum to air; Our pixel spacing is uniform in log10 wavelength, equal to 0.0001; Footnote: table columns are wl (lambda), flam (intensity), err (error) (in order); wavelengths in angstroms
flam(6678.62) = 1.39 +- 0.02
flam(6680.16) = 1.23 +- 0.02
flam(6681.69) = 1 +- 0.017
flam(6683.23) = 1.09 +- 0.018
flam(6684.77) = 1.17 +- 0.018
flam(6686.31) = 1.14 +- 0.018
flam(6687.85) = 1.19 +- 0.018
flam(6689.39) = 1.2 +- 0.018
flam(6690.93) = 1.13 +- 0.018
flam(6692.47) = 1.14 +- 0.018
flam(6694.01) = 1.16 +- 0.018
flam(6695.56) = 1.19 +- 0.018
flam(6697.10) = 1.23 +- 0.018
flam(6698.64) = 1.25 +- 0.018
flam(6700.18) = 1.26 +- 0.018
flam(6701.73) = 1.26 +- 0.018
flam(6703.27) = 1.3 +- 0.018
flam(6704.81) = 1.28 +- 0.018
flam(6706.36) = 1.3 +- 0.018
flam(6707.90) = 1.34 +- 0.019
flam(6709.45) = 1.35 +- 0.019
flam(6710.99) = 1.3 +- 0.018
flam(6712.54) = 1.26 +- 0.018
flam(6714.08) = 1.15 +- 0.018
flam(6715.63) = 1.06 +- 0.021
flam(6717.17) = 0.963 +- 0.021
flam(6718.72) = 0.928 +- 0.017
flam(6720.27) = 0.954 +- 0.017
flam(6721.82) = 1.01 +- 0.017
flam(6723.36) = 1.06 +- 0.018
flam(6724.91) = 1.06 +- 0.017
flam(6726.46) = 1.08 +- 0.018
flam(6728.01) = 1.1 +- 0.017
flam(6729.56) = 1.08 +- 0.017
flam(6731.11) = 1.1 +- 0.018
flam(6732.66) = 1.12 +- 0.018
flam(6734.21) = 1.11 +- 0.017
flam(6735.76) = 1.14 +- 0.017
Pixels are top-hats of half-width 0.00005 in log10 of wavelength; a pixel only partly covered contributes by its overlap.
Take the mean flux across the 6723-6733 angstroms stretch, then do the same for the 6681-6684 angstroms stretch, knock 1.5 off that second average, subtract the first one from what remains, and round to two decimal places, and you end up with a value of -1.54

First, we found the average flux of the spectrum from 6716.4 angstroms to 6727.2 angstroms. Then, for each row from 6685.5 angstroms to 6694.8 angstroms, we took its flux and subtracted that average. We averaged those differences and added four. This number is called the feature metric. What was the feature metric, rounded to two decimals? 4.15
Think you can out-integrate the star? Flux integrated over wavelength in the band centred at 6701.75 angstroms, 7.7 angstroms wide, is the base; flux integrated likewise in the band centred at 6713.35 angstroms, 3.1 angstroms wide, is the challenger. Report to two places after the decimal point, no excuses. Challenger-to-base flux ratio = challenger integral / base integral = 0.38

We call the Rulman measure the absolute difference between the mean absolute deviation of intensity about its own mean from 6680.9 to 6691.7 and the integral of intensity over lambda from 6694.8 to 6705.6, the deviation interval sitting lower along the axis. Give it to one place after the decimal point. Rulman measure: 13.5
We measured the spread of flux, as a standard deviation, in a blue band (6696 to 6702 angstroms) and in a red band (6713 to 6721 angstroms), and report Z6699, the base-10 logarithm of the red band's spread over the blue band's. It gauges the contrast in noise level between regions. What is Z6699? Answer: 0.8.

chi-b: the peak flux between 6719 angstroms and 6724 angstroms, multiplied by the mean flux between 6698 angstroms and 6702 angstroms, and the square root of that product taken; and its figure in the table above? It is 1.15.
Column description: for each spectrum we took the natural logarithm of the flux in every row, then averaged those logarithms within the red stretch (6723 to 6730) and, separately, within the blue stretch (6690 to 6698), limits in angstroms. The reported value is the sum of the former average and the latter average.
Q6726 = 0.23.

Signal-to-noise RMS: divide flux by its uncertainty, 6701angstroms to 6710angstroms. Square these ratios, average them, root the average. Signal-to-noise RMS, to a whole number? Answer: 71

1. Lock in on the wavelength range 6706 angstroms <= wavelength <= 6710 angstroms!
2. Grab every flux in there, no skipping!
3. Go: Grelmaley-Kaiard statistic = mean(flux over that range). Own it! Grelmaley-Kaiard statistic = 1.33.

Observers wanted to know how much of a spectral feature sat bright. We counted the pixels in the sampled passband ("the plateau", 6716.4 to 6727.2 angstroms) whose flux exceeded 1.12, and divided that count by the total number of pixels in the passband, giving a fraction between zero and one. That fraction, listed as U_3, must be 0.00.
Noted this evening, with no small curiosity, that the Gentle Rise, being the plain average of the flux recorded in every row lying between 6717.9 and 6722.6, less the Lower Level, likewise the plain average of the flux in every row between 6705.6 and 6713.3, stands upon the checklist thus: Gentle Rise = -0.35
